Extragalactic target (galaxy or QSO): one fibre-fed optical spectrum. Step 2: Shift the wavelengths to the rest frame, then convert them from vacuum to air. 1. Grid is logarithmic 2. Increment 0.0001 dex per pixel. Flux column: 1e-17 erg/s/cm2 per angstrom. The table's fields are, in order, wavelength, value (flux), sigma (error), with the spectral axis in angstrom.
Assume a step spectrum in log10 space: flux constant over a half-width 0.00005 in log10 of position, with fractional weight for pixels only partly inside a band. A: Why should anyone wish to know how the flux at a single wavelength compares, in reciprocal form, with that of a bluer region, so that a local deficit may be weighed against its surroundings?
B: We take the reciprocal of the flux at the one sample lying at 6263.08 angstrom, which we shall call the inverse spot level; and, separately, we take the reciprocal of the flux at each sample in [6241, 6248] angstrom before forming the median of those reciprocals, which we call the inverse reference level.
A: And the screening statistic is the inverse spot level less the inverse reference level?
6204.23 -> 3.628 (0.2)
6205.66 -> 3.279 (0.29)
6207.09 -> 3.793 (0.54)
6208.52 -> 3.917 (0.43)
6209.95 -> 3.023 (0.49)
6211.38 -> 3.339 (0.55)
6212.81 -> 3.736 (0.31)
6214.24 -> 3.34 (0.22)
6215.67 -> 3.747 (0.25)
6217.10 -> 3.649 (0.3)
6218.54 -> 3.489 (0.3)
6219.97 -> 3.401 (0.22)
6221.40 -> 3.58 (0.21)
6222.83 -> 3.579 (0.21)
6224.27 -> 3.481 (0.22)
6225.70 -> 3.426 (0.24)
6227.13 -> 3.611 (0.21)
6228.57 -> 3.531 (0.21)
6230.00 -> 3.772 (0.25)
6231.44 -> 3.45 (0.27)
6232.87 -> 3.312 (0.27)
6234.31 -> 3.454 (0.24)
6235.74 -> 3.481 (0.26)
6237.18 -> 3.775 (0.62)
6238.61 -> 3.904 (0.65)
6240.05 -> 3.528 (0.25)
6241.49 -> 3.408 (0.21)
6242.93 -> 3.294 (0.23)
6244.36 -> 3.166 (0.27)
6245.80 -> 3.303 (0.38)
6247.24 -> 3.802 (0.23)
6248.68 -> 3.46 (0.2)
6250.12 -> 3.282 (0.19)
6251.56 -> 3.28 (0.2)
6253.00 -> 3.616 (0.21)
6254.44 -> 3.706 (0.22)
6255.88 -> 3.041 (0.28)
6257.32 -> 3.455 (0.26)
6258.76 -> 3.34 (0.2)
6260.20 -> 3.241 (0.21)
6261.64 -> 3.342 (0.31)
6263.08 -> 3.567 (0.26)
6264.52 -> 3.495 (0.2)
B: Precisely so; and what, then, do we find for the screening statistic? -0.022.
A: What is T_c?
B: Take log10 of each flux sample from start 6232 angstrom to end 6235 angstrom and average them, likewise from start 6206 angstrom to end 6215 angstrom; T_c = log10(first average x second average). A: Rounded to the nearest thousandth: -0.540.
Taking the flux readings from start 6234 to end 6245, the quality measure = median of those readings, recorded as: 3.47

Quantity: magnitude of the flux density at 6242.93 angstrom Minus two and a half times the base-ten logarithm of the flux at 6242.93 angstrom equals -1.29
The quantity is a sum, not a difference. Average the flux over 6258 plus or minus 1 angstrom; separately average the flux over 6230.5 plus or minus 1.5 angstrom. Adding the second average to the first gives 7.01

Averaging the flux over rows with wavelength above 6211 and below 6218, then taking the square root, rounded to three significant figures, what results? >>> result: 1.89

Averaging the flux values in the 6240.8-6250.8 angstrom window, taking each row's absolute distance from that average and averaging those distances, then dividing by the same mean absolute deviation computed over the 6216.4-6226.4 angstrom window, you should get 1.9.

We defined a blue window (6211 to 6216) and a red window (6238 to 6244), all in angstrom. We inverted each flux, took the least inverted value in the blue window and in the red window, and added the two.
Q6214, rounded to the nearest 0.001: 0.523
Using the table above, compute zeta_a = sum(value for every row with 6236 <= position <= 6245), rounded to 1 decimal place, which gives 21.1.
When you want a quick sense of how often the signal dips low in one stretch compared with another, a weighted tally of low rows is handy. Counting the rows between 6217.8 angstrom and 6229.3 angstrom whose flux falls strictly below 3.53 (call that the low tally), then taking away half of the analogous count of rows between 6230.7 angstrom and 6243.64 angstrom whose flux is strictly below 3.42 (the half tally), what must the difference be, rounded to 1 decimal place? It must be 2.5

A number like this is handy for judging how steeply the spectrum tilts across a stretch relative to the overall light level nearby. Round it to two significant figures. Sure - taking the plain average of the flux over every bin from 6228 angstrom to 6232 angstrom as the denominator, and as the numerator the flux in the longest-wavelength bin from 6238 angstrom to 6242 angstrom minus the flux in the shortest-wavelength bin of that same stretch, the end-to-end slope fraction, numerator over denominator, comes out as -0.14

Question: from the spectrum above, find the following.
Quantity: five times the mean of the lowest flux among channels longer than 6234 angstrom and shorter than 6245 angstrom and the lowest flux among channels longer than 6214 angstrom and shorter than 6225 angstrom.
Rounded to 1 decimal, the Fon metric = 16.3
